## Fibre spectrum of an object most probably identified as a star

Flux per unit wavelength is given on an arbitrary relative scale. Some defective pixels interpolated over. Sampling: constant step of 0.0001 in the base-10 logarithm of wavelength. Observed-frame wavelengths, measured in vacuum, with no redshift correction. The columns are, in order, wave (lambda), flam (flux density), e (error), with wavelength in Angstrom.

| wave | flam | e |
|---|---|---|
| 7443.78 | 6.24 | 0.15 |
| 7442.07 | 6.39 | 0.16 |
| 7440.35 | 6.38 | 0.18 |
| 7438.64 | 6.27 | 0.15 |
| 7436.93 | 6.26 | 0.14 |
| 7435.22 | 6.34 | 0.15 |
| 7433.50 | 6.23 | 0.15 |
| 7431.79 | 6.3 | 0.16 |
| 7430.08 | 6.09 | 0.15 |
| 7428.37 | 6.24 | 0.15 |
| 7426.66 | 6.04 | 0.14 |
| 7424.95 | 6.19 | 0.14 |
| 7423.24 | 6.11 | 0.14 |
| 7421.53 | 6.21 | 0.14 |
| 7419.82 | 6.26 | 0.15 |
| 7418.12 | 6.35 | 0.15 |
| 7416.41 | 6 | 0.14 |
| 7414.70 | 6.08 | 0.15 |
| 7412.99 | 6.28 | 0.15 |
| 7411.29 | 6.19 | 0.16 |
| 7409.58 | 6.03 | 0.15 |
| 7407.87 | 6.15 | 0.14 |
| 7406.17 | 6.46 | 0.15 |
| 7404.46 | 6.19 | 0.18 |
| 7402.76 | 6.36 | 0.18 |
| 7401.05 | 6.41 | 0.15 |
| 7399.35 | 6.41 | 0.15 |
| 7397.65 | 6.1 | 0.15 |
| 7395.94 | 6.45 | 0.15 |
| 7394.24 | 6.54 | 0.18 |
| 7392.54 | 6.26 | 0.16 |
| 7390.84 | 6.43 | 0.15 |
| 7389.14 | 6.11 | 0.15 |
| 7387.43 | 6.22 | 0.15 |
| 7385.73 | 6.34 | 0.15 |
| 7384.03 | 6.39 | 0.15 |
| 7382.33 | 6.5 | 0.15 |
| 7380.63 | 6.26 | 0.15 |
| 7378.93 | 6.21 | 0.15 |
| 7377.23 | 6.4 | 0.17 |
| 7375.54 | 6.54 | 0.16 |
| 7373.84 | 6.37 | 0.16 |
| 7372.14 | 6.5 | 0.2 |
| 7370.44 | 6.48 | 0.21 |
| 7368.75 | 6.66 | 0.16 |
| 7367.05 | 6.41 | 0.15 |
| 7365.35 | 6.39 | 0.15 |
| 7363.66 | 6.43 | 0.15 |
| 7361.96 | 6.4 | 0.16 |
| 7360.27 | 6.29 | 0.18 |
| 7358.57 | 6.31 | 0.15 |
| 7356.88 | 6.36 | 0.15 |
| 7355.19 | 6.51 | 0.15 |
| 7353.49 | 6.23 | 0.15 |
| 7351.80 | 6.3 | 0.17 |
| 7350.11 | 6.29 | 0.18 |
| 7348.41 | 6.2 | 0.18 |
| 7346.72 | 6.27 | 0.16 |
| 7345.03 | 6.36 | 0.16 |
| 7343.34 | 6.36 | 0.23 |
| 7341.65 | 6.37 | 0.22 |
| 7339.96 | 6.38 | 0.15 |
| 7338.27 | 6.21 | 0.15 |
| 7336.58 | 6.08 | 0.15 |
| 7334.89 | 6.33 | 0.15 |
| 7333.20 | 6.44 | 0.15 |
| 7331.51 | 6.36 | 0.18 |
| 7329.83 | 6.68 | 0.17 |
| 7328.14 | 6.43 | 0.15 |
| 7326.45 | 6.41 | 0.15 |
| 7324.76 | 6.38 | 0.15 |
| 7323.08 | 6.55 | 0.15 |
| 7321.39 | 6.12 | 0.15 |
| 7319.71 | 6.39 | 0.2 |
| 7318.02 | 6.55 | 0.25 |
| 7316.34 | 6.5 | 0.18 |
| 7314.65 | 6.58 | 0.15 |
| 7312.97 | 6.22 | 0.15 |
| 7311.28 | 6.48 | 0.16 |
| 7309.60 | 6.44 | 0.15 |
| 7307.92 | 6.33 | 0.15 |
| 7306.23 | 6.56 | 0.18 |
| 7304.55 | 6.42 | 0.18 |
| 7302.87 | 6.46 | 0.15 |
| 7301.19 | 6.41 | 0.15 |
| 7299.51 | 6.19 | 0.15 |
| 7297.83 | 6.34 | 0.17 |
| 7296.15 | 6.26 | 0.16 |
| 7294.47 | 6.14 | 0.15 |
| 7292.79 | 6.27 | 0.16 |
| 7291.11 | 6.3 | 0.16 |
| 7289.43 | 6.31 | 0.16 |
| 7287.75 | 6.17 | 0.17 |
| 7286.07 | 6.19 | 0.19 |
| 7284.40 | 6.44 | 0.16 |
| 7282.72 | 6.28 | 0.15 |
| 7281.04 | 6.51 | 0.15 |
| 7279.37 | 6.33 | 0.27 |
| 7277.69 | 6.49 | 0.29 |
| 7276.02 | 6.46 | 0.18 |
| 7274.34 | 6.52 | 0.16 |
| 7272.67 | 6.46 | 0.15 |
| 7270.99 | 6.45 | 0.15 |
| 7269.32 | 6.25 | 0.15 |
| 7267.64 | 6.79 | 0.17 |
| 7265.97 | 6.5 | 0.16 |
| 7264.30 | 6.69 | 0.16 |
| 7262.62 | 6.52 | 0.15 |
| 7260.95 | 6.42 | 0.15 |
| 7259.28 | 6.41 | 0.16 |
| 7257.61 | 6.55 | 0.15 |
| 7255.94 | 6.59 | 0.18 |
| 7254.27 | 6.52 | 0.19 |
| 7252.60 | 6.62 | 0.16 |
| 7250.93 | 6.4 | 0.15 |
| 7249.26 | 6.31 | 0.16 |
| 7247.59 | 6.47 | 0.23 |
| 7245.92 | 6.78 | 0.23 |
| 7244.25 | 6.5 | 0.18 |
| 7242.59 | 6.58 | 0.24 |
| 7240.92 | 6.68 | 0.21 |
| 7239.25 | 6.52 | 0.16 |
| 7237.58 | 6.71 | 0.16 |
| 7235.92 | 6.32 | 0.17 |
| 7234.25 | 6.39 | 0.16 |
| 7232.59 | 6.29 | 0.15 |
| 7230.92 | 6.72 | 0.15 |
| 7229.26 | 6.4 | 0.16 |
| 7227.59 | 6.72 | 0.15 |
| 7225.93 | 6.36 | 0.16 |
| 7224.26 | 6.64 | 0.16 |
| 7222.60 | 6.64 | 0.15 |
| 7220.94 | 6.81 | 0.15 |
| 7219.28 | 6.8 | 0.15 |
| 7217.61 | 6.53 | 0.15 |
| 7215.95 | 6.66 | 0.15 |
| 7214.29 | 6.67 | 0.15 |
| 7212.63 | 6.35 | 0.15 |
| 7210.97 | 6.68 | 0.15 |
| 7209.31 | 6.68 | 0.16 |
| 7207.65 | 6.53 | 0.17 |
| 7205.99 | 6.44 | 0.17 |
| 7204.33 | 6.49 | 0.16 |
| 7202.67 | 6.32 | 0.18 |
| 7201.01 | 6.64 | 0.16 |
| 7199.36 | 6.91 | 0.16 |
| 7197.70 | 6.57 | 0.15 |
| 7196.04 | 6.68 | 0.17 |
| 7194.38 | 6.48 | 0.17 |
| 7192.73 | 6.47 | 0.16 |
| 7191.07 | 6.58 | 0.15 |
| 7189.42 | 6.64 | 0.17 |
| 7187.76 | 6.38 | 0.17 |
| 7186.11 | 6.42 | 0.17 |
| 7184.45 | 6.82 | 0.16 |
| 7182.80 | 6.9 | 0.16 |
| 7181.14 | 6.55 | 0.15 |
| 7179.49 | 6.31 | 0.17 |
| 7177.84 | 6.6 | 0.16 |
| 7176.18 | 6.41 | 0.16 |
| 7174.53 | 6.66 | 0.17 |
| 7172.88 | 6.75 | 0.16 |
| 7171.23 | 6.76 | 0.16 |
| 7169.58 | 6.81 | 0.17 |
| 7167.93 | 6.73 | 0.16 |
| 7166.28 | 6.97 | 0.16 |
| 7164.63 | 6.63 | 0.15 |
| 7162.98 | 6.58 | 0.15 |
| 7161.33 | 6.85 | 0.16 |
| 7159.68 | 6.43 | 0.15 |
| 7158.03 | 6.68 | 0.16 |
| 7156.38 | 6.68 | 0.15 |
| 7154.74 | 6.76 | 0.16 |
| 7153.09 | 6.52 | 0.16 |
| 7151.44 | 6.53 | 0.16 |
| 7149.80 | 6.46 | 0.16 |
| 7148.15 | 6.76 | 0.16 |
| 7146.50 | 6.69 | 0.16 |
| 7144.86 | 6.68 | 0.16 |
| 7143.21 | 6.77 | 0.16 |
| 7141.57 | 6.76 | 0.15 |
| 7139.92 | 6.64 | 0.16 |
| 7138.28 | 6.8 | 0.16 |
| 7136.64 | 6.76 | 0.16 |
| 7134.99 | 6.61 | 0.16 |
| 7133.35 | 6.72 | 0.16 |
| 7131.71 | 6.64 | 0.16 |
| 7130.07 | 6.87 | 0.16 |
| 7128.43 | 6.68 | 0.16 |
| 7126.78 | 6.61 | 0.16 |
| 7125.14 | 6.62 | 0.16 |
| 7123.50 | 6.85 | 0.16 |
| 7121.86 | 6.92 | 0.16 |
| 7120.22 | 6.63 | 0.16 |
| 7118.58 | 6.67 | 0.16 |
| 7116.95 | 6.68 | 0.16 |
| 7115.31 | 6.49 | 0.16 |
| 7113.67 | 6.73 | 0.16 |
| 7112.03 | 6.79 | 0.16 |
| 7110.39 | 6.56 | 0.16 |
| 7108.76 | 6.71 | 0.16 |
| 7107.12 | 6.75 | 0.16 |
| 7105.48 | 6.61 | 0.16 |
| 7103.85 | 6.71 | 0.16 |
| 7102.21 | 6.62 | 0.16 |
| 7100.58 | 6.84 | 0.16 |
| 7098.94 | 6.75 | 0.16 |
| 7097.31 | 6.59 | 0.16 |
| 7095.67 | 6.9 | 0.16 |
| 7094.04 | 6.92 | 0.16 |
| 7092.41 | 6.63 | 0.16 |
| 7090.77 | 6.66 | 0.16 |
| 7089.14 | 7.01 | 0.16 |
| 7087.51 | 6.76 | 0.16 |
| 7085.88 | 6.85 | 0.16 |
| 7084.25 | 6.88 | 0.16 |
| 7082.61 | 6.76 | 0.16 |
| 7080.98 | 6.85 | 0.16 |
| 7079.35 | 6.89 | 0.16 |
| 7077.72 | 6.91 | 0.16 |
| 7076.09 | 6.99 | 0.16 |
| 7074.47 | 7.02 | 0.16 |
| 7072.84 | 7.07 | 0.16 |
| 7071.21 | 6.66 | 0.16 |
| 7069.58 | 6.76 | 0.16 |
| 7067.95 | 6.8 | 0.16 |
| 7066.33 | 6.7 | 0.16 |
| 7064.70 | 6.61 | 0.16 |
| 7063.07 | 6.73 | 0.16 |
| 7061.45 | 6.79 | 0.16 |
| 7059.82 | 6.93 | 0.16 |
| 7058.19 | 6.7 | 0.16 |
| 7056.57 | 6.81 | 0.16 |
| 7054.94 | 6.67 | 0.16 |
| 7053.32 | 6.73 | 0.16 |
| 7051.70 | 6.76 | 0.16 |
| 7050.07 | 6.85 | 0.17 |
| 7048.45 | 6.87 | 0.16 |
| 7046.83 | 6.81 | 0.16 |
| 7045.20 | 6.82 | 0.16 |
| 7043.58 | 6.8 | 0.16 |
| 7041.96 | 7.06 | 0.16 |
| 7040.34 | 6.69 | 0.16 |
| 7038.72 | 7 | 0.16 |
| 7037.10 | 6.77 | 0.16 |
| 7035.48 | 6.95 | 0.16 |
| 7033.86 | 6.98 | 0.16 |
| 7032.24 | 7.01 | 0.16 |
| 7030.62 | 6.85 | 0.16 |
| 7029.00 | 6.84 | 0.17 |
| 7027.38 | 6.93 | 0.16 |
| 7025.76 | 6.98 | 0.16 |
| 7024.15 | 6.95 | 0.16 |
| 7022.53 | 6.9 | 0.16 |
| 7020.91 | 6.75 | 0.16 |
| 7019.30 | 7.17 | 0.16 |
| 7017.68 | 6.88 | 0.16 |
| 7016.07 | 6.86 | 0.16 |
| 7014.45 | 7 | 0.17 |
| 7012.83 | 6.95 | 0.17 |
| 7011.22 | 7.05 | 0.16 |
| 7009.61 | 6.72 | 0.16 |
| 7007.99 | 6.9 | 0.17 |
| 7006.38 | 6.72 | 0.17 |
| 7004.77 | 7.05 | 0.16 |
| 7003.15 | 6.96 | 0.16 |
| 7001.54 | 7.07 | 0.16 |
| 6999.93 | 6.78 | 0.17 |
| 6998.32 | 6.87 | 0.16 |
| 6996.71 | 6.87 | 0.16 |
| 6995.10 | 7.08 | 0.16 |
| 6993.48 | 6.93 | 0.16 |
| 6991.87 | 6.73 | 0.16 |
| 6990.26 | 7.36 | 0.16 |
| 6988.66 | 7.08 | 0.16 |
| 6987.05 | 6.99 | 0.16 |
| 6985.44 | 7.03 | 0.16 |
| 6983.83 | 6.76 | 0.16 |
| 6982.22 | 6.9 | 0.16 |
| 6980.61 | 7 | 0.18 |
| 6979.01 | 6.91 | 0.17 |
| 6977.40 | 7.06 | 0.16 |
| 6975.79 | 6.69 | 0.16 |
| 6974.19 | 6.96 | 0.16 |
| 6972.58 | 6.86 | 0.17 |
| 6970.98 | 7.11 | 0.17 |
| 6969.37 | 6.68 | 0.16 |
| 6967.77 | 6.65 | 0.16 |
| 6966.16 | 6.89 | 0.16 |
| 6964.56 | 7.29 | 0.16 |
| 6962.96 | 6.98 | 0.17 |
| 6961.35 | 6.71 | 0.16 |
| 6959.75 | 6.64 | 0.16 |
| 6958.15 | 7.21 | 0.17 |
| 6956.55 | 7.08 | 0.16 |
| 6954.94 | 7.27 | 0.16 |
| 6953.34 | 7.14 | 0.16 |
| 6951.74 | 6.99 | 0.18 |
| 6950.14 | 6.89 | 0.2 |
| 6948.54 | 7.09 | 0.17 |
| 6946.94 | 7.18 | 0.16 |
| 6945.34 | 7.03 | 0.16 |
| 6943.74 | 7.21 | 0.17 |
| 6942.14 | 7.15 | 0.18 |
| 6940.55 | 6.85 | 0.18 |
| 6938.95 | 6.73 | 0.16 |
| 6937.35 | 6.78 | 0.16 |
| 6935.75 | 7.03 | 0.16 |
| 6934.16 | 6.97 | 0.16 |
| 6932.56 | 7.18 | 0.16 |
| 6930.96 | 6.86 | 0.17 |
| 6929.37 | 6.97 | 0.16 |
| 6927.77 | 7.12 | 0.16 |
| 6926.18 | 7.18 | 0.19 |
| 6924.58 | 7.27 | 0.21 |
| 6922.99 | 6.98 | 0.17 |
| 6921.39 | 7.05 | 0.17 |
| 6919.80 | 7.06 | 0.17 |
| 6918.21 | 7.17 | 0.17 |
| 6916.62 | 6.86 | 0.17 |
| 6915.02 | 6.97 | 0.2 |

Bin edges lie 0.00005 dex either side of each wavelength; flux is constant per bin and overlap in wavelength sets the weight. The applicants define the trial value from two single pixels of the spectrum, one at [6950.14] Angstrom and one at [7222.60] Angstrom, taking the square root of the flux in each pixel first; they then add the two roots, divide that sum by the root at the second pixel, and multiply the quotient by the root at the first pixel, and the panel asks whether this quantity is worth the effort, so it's 5.30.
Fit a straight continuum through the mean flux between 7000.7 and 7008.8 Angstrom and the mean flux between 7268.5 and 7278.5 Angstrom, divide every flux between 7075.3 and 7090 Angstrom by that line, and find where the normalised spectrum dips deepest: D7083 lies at 7082.61 Angstrom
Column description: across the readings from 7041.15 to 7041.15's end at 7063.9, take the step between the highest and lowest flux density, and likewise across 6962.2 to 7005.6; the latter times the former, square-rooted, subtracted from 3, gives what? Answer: 2.474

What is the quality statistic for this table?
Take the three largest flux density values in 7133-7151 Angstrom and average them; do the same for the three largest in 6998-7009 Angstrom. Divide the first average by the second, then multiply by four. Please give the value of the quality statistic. 3.86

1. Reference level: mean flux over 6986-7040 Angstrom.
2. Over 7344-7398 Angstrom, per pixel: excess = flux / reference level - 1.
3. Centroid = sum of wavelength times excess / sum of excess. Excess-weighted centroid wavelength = 7371.3 Angstrom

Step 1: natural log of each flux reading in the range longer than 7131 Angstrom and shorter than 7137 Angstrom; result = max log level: 1.91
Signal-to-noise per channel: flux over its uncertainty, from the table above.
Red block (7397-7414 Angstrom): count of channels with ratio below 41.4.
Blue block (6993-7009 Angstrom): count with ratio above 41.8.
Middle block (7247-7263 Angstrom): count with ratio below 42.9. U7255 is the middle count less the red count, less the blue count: -4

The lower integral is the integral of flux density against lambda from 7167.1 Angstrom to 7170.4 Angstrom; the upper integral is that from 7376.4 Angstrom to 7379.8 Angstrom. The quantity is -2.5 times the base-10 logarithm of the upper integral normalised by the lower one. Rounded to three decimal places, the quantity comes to 0.046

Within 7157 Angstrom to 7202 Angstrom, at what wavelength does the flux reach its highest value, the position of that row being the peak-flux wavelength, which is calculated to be 7166.28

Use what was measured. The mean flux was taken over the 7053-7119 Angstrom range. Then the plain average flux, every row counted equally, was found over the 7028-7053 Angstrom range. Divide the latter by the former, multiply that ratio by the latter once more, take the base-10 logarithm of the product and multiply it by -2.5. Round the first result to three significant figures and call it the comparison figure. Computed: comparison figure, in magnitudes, -2.11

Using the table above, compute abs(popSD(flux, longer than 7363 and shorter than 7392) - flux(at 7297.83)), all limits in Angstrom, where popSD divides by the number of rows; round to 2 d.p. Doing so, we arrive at 6.21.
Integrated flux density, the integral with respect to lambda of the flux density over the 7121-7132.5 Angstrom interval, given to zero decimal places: 77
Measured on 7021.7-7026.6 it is 34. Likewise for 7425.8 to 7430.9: 31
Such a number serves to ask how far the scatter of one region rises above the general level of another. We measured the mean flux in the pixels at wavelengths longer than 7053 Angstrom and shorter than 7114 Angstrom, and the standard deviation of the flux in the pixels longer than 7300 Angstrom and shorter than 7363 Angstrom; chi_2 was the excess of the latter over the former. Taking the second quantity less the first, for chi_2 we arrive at -6.65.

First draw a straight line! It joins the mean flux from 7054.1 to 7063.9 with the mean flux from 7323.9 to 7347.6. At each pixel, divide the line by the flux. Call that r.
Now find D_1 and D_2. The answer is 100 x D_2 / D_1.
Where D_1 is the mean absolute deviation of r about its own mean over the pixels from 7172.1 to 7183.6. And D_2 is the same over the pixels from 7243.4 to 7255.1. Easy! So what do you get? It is 74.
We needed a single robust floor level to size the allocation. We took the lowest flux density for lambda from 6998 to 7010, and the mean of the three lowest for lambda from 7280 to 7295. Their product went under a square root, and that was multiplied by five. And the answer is 32.2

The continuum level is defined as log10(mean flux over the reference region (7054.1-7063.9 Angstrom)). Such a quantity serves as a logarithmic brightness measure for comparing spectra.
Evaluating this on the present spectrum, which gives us 0.831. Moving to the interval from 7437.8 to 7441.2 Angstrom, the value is 0.801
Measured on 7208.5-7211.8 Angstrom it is 0.825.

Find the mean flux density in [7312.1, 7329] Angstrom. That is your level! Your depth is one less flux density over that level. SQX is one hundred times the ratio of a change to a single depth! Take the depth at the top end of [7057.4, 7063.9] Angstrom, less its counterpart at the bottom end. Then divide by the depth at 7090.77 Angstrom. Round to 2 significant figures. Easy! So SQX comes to 12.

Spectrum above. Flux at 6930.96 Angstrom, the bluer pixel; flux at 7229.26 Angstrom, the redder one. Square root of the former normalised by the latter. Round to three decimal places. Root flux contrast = 1.035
